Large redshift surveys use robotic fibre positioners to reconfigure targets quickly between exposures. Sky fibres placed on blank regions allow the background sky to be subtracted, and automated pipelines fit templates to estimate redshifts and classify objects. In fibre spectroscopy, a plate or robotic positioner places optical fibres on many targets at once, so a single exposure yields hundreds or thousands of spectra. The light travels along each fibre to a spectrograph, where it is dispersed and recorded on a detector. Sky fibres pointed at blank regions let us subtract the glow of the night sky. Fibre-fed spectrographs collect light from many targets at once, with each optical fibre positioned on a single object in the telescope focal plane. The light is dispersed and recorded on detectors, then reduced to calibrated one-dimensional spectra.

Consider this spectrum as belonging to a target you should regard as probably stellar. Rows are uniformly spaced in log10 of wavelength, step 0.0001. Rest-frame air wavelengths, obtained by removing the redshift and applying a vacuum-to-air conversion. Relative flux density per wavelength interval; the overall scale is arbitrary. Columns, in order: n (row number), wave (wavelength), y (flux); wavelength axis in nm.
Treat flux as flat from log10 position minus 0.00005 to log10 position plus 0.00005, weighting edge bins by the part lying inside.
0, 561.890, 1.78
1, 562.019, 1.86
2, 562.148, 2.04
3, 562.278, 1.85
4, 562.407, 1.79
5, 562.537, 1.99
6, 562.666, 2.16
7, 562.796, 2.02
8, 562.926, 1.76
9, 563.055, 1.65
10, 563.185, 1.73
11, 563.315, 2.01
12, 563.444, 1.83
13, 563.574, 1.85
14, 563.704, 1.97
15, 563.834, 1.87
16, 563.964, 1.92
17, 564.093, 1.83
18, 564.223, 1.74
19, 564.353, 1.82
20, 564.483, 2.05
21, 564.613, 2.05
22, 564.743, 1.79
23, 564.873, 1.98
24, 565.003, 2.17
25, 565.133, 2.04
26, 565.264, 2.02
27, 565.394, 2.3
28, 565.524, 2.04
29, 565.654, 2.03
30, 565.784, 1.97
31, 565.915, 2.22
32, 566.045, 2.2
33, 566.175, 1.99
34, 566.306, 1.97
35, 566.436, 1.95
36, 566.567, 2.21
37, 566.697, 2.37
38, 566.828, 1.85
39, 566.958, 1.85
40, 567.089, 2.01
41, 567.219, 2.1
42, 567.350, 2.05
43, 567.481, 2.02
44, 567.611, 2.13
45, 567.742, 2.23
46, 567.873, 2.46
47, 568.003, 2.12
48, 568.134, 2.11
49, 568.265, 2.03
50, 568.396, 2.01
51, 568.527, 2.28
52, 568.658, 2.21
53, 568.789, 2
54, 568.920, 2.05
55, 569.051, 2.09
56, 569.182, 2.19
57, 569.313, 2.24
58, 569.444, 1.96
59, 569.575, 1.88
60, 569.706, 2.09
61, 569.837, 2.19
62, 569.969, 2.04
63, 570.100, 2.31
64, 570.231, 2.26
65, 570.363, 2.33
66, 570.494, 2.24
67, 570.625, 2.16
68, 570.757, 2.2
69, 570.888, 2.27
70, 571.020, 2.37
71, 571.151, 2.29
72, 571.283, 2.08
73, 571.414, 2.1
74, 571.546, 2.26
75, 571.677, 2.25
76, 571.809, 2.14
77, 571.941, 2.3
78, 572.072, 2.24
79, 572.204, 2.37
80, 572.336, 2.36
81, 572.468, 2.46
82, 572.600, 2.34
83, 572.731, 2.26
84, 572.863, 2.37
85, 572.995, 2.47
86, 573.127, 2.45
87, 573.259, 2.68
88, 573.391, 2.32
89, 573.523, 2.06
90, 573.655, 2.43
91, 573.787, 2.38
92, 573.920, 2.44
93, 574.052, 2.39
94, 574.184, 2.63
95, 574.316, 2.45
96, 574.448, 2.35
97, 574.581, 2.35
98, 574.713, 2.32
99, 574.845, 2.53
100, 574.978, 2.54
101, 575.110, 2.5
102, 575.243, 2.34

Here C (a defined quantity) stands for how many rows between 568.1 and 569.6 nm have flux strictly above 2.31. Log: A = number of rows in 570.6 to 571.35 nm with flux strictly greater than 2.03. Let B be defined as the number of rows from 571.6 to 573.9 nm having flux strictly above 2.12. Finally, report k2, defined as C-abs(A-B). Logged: -10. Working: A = 6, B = 16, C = 0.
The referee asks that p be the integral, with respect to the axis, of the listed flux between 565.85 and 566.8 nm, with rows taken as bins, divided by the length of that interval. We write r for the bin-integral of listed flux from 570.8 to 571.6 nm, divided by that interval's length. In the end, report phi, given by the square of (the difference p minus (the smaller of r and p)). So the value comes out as 0.0000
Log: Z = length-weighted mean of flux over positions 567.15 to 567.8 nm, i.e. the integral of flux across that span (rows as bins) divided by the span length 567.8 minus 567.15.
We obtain 2.10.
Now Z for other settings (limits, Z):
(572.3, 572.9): 2.36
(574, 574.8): 2.42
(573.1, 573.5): 2.44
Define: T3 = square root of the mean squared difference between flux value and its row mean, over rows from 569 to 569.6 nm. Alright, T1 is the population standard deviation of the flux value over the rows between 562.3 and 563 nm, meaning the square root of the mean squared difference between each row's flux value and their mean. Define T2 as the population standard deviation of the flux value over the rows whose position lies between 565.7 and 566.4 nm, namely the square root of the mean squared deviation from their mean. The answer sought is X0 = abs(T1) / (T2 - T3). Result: -7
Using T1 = 0.150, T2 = 0.115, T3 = 0.14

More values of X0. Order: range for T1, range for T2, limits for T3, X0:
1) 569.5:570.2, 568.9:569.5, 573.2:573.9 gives -1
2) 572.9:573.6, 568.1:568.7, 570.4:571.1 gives 6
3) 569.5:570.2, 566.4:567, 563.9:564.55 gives 1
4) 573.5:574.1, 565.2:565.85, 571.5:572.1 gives 2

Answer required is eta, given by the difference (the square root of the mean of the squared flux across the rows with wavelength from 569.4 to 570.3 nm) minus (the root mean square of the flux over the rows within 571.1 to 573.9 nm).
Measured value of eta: -0.21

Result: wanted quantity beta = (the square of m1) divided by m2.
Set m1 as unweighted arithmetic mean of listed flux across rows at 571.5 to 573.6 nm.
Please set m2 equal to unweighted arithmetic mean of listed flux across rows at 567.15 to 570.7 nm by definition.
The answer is 2.54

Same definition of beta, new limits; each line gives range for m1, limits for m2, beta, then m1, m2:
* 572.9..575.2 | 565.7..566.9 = 2.83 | 2.43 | 2.08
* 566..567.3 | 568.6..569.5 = 2.00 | 2.05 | 2.11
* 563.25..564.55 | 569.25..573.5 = 1.58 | 1.89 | 2.26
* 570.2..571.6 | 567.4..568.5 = 2.33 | 2.23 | 2.14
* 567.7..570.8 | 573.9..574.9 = 1.91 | 2.15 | 2.43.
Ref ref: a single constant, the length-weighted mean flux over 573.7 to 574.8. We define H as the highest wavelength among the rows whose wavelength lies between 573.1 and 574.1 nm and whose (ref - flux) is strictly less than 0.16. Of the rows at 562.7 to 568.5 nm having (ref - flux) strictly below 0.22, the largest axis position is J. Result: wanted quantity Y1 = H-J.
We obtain 6.18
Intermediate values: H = 574.052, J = 567.873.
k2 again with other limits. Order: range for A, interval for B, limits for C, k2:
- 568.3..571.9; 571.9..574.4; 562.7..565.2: -5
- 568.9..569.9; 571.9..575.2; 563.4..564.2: -18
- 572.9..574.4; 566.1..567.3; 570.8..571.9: -8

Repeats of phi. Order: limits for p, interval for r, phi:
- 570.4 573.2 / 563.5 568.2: 0.0633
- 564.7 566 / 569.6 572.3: 0.0000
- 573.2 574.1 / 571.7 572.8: 0.0057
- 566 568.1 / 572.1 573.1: 0.0000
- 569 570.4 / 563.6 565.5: 0.0300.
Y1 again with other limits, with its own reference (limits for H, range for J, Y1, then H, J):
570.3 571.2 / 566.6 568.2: 3.28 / 571.151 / 567.873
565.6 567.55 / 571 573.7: -6.96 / 566.697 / 573.655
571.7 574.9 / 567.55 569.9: 5.53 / 574.845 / 569.313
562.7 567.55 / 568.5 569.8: -2.62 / 566.697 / 569.313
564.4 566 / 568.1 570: -3.92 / 565.394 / 569.313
